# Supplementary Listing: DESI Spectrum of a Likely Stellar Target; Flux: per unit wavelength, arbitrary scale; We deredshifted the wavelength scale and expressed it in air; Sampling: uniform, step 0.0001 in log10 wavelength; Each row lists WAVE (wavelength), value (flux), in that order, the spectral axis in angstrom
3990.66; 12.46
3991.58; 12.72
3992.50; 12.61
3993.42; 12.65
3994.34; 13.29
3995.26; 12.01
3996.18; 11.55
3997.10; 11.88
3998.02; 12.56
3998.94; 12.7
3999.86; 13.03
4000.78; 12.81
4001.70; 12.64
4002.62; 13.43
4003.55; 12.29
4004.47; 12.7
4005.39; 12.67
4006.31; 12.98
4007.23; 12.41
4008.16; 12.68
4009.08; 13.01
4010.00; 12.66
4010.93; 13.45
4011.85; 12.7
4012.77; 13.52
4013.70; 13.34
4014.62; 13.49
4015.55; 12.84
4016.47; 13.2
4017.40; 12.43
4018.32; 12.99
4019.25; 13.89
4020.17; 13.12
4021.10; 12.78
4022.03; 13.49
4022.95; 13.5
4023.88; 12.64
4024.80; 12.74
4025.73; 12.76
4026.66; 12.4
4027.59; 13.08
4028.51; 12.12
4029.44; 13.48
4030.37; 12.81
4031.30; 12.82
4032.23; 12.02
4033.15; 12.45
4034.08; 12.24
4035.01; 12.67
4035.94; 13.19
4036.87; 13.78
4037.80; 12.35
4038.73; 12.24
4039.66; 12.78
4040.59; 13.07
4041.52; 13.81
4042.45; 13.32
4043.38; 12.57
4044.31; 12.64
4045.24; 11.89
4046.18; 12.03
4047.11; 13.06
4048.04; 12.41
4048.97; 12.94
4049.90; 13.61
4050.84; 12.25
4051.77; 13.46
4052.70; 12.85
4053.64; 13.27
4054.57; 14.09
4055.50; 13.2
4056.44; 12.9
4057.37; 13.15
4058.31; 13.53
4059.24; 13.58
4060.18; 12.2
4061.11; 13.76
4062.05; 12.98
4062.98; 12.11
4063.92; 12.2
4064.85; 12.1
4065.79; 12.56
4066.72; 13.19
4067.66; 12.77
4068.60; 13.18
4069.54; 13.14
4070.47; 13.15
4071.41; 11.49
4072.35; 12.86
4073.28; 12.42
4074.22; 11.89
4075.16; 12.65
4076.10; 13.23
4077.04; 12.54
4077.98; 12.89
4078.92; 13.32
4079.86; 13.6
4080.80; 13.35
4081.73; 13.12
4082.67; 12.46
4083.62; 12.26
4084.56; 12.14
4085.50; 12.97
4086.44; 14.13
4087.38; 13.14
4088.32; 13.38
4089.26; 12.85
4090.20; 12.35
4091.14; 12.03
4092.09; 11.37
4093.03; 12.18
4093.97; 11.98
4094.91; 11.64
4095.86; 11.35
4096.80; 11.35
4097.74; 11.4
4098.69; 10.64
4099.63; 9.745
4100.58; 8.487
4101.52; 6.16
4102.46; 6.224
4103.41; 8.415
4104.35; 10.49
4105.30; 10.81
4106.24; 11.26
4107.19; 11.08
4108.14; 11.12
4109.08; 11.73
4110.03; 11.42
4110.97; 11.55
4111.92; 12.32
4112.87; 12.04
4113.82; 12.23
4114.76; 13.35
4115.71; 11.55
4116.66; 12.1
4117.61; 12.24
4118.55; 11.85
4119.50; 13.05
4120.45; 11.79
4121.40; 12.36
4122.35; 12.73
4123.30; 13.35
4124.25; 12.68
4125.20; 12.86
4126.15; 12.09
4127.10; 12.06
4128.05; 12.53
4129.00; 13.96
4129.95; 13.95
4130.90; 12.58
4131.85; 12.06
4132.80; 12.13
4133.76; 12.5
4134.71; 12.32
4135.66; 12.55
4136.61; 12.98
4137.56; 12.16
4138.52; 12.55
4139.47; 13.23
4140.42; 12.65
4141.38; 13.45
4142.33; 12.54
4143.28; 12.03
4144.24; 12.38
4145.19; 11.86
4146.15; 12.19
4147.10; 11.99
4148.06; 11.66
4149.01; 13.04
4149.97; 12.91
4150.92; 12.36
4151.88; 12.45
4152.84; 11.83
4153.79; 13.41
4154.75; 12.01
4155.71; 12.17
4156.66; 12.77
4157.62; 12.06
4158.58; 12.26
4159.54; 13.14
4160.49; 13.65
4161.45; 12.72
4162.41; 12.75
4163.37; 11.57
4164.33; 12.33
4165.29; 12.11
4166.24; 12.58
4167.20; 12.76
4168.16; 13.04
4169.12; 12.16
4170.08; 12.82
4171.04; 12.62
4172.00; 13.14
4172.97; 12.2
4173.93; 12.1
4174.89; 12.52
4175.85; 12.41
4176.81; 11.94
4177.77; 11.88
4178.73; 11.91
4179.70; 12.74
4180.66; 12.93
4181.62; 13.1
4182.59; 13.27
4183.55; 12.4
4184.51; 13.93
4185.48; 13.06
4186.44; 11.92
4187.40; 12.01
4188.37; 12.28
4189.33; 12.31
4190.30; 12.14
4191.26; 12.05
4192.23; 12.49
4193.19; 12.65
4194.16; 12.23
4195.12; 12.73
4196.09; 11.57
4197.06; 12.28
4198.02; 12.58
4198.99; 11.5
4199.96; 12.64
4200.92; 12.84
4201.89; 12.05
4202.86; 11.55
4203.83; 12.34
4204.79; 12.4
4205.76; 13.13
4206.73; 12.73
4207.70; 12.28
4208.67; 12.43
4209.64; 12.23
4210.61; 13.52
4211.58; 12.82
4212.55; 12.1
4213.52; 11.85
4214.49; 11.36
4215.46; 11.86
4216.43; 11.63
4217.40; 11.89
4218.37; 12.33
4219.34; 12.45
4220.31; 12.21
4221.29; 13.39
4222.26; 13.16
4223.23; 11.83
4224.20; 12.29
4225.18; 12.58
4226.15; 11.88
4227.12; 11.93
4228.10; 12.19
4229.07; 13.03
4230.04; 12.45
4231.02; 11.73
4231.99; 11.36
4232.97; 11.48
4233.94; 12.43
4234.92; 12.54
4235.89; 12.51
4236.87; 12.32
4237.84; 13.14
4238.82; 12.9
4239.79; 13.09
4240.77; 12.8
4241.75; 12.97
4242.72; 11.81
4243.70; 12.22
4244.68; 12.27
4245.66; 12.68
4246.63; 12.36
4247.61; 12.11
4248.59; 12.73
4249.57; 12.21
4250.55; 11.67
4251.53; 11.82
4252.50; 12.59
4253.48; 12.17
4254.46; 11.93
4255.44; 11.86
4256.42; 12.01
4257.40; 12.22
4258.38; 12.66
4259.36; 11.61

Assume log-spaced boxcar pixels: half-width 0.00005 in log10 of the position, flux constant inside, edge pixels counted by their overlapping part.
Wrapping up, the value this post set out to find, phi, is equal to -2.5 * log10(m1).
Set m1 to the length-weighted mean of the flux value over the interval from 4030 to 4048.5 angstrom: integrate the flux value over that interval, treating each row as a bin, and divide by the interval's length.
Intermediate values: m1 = 12.7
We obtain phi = -2.76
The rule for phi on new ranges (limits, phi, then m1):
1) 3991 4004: -2.75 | 12.6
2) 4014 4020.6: -2.80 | 13.2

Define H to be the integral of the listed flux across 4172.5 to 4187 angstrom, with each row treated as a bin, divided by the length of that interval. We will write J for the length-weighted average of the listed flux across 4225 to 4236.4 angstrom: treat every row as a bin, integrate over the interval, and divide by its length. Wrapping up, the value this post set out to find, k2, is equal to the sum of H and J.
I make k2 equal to 24.7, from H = 12.6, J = 12.2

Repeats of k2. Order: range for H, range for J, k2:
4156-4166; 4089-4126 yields 23.9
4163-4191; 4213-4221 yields 24.5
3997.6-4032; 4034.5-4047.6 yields 25.7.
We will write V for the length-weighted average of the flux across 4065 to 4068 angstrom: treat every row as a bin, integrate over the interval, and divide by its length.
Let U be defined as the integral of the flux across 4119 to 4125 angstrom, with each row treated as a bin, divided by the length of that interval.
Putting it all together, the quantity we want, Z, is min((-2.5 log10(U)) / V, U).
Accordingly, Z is -0.216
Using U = 12.7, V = 12.8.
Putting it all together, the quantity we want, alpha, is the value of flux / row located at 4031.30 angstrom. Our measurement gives 12.82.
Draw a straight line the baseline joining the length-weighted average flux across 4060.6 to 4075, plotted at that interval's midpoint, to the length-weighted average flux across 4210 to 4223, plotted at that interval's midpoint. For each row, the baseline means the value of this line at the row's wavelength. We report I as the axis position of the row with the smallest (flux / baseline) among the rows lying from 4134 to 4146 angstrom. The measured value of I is 4145.19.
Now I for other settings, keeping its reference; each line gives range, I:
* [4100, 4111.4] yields 4101.52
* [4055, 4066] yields 4064.85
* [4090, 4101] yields 4100.58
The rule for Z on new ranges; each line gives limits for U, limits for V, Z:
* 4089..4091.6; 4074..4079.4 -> -0.214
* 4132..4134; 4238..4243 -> -0.213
